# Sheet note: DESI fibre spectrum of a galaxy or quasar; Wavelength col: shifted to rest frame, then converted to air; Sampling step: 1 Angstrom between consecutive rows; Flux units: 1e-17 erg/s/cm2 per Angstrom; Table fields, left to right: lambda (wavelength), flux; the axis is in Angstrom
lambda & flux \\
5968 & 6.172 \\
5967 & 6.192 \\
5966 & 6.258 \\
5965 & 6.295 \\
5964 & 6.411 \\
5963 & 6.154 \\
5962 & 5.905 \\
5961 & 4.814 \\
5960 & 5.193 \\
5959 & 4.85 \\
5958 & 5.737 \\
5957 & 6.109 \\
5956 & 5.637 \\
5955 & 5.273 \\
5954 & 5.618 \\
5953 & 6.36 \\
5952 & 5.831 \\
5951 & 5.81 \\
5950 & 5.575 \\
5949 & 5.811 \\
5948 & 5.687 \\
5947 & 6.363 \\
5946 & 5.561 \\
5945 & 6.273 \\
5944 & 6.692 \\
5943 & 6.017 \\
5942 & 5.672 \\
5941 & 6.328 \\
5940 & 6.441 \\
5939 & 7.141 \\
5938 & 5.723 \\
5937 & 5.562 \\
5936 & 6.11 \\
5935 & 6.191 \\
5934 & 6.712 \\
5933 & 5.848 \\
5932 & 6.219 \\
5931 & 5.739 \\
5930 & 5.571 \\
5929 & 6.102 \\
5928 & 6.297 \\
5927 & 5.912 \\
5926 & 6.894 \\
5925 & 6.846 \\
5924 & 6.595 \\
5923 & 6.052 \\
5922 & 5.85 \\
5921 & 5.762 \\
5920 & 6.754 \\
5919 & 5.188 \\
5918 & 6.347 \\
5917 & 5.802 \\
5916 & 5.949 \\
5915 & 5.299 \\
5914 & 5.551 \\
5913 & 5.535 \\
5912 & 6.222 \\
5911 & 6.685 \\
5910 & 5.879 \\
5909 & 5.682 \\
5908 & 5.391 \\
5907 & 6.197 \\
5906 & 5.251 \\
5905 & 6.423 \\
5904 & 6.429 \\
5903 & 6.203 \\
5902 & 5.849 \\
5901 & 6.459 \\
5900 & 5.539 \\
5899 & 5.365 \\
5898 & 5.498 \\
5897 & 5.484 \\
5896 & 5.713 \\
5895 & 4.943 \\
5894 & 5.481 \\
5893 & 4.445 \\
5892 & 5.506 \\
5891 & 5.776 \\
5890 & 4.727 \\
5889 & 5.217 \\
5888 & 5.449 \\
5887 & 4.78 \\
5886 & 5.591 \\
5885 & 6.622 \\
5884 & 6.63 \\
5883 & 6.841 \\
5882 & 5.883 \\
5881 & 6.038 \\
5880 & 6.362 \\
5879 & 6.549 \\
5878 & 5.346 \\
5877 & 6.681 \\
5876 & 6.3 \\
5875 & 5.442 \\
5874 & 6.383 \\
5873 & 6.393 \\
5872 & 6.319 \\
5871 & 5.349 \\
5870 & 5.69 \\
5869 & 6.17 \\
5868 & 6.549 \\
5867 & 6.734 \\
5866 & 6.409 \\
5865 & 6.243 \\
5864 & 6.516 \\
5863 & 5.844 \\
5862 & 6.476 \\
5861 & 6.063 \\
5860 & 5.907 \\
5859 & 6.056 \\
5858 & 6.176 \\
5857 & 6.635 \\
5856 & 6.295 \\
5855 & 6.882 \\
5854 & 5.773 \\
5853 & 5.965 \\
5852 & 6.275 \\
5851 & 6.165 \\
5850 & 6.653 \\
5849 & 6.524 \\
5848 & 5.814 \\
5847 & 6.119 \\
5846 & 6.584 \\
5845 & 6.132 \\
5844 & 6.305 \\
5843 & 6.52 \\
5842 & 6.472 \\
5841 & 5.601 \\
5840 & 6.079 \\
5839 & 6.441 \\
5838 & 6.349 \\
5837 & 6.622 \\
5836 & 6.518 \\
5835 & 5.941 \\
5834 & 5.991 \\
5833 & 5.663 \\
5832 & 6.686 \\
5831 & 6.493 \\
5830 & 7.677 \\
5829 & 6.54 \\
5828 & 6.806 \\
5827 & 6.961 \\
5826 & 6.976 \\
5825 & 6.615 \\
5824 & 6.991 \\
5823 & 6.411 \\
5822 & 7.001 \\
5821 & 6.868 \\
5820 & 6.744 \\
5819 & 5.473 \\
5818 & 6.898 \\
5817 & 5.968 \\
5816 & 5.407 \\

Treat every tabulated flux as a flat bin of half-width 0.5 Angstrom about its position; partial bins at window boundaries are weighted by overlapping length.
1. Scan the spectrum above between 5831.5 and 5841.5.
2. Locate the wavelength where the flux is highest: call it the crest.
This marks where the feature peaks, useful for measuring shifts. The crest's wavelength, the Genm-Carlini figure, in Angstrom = 5832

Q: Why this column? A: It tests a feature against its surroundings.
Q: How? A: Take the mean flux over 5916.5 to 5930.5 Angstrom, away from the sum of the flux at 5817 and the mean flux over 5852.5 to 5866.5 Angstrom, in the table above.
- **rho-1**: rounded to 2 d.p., 6.06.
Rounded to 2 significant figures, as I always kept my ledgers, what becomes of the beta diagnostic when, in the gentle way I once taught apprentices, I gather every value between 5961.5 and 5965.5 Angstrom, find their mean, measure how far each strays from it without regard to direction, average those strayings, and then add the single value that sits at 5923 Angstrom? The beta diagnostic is 6.2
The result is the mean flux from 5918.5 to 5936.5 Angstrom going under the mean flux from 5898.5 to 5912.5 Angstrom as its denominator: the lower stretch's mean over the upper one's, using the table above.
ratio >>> 0.97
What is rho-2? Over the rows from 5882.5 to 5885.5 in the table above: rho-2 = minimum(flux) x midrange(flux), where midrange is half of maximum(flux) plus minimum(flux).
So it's 45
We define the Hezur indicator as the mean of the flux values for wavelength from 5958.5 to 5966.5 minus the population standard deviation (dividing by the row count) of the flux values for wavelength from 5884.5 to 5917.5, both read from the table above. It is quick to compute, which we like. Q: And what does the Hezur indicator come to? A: 5.20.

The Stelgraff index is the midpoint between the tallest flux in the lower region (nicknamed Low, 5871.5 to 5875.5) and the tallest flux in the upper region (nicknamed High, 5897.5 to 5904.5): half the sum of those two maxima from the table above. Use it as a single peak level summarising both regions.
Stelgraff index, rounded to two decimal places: 6.43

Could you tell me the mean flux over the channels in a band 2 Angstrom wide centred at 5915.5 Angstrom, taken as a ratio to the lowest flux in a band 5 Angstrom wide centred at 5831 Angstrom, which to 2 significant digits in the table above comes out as 0.99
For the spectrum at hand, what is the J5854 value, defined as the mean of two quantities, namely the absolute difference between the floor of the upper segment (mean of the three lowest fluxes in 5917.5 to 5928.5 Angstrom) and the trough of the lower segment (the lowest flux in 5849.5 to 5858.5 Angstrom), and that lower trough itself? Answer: 2.97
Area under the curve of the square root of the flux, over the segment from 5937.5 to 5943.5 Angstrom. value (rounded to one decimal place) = 15.0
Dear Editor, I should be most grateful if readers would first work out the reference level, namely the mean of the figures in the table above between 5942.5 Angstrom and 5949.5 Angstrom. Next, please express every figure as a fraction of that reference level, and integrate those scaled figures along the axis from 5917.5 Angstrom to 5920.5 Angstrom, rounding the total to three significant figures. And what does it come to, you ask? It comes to 3.02 Angstrom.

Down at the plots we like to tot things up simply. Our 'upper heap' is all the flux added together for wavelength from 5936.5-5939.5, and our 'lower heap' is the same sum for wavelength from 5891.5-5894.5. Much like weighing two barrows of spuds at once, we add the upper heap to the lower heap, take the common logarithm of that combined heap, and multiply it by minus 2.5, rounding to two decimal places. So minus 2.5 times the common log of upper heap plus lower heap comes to -3.82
